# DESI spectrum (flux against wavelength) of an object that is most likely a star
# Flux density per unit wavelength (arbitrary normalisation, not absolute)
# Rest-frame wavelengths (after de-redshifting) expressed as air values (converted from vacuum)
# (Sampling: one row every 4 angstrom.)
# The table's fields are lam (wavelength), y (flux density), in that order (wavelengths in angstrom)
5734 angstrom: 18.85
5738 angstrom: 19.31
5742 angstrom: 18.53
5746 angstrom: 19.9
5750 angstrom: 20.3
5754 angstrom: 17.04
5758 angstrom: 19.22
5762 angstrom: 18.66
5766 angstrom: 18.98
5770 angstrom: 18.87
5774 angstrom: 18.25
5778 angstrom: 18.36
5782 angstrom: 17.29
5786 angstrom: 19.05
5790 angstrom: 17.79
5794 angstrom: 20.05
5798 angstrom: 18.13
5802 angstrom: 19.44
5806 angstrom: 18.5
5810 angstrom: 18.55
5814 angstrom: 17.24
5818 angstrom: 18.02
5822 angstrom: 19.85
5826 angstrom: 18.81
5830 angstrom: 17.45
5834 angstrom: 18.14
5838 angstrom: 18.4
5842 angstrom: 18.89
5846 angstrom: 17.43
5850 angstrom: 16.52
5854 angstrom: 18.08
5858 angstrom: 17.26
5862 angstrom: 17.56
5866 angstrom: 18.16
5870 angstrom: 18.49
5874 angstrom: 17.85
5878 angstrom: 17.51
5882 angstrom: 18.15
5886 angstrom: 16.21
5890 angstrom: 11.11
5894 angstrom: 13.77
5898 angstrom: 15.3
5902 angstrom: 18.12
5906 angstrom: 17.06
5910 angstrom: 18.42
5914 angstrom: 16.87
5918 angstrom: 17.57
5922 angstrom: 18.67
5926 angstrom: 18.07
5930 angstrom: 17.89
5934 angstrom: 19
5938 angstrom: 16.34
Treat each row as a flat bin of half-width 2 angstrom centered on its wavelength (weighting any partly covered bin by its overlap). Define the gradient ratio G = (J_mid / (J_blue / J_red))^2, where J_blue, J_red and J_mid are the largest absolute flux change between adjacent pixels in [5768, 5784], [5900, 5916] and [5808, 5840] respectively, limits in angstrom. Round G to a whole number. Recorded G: 7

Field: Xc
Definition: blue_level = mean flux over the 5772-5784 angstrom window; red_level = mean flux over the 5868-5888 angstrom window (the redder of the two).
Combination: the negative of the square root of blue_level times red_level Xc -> -17.8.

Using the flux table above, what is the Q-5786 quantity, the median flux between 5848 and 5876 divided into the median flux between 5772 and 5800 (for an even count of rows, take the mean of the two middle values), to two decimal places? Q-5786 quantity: 1.02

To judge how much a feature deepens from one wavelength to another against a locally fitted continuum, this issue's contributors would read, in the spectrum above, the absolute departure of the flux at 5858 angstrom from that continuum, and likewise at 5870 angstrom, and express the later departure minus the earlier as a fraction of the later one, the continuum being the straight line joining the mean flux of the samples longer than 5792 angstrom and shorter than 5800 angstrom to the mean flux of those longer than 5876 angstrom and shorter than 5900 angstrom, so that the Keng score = 0.71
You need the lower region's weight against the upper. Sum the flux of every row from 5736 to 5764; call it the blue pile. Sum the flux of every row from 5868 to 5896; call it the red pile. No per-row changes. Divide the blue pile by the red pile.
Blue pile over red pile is 1.18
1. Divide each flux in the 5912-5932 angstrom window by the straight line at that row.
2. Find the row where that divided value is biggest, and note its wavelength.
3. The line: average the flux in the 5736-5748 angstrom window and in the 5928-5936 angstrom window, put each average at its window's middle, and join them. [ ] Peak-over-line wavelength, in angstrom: 5922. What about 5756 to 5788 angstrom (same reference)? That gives 5758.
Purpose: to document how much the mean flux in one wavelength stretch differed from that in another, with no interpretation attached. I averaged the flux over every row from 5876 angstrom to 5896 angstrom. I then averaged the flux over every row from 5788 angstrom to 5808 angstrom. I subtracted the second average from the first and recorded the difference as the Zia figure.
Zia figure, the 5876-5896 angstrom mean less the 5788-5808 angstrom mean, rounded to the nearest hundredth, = -3.43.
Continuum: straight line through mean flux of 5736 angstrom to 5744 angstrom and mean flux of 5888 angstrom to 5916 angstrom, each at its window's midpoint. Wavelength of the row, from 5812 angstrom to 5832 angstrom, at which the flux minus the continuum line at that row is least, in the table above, 5814 angstrom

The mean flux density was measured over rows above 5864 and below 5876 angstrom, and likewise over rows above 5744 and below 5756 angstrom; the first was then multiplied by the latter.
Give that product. 347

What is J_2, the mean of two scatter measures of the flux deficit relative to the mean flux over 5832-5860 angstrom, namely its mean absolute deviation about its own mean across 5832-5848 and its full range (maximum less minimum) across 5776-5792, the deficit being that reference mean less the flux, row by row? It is 1.1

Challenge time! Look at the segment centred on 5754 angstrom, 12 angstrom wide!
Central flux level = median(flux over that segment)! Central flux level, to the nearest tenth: 19.2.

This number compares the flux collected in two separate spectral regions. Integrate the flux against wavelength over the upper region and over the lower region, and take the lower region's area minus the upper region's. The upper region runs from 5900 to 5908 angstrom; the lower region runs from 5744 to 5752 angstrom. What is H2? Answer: 20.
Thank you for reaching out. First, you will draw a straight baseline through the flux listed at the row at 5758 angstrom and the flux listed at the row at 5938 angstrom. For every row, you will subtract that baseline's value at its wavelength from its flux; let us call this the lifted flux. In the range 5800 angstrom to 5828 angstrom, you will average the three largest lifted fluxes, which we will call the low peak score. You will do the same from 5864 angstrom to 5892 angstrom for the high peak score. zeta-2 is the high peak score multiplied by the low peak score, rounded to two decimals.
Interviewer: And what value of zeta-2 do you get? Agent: 0.96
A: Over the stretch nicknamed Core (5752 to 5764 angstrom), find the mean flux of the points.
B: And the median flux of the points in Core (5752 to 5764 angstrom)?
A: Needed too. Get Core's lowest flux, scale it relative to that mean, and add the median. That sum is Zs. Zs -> 19.6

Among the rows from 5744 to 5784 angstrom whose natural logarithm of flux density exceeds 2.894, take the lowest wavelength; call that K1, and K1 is 5746 angstrom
